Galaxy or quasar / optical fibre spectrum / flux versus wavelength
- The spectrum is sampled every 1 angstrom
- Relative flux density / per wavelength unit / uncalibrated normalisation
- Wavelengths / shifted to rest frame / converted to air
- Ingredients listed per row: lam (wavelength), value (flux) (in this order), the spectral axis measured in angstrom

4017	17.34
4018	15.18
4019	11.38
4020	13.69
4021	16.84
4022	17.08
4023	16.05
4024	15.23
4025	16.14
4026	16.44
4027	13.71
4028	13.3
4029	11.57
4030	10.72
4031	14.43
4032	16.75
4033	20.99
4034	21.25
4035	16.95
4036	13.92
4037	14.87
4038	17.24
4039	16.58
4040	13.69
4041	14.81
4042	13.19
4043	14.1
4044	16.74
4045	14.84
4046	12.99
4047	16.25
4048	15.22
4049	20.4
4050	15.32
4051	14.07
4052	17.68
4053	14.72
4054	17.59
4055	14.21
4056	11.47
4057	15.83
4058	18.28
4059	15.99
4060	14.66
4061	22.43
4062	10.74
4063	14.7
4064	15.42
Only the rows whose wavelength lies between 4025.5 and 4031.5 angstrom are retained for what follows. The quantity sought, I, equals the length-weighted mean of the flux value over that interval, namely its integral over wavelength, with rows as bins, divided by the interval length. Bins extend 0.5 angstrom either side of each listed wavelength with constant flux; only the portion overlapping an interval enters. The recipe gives 13.4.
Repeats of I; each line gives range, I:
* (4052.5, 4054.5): 16.2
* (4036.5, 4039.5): 16.2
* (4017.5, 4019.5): 13.3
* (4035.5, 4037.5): 14.4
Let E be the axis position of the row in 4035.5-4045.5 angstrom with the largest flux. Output 4038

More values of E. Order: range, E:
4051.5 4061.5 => 4061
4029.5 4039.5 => 4034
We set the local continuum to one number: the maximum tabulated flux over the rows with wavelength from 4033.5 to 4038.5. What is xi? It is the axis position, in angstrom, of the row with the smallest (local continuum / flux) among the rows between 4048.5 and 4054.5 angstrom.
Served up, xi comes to 4049 angstrom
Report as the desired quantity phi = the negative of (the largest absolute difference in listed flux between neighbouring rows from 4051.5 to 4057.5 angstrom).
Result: -4.4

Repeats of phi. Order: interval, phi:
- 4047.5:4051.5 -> -5.2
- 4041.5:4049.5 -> -5.2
